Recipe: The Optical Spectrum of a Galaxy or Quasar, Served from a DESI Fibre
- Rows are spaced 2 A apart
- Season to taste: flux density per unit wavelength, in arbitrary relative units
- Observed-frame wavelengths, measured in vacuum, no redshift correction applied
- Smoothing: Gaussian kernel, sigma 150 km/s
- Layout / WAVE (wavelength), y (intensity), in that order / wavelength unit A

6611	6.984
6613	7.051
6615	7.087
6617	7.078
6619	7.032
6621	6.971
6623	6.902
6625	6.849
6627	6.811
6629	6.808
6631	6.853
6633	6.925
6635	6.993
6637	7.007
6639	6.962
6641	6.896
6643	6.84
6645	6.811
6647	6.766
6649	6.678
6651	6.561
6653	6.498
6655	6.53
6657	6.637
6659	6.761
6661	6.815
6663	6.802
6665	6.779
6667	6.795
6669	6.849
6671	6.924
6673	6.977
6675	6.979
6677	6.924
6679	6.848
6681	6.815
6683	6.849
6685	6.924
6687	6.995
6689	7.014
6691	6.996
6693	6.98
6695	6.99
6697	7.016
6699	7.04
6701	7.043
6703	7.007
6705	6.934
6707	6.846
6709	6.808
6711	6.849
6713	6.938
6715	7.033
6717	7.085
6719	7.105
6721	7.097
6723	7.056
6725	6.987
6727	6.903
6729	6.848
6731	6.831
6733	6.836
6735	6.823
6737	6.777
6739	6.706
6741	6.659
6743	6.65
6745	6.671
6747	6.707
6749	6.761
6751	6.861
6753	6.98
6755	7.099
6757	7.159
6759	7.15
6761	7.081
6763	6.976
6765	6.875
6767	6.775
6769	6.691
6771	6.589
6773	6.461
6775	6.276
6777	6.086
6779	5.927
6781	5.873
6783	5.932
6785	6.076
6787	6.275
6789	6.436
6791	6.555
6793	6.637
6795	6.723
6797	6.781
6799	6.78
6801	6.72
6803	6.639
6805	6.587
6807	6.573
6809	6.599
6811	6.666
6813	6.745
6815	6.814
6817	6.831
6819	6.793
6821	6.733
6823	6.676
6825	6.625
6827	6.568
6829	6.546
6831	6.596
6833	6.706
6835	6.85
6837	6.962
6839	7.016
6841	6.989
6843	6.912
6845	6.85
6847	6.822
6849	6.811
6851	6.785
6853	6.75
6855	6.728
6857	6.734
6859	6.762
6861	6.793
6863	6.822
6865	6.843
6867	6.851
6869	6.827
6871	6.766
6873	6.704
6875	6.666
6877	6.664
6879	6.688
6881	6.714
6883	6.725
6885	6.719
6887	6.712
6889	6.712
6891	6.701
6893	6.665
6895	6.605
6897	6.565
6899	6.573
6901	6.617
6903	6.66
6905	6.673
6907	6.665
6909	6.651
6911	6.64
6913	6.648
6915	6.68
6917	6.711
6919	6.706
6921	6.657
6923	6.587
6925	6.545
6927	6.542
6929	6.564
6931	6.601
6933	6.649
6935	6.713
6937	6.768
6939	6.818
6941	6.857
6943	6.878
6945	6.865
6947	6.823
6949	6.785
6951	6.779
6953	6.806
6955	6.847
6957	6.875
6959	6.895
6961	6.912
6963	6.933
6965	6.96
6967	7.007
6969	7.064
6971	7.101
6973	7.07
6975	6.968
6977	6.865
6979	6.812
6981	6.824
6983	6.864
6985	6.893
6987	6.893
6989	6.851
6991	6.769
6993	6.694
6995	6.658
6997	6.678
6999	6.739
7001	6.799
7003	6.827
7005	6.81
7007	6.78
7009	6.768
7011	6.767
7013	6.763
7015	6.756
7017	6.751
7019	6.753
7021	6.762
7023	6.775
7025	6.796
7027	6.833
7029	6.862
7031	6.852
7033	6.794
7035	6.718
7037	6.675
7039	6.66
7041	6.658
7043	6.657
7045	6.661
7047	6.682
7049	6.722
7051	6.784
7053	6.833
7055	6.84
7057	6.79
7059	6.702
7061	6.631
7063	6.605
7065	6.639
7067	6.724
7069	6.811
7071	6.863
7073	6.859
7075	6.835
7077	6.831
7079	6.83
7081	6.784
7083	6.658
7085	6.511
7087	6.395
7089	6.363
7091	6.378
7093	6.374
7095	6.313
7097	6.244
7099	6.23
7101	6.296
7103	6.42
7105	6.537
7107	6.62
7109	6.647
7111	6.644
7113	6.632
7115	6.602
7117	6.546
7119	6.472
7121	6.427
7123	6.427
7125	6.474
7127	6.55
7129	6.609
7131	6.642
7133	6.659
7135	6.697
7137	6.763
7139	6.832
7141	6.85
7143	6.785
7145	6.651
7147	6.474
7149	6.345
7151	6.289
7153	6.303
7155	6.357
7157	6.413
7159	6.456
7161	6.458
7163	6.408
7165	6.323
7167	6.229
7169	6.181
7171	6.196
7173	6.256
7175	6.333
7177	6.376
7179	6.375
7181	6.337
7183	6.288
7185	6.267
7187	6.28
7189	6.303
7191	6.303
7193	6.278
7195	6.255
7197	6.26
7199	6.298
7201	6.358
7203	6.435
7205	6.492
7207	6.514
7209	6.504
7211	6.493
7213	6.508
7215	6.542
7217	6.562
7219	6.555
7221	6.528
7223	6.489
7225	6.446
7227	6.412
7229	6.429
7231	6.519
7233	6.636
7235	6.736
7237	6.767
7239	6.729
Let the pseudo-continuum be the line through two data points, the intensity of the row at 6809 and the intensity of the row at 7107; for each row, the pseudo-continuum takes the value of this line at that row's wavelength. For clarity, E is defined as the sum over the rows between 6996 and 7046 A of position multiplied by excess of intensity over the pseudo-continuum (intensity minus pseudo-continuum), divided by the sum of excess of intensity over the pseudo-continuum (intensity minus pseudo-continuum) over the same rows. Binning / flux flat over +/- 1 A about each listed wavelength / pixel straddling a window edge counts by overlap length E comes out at 7018.5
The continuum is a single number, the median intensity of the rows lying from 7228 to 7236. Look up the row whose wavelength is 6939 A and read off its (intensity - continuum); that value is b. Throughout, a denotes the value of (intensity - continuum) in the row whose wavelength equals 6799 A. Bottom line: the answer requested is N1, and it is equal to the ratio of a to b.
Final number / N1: 0.8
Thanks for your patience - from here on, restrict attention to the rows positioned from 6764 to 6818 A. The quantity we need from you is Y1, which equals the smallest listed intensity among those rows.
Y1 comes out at 5.873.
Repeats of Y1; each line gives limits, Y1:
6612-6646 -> 6.808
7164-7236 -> 6.181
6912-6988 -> 6.542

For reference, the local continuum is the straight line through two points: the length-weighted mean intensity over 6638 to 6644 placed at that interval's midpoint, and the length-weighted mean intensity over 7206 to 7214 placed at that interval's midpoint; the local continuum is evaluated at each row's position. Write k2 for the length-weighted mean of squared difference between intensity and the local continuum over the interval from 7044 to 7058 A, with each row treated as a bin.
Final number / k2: 0.025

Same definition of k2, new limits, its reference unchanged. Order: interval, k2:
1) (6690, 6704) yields 0.023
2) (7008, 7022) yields 0.014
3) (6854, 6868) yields 0.004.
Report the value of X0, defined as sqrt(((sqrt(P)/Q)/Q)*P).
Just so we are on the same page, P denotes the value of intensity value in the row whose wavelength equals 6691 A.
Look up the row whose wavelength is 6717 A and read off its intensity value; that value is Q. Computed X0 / 0.607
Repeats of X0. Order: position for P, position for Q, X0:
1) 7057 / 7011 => 0.622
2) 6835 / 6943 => 0.616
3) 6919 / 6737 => 0.615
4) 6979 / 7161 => 0.653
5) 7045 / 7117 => 0.633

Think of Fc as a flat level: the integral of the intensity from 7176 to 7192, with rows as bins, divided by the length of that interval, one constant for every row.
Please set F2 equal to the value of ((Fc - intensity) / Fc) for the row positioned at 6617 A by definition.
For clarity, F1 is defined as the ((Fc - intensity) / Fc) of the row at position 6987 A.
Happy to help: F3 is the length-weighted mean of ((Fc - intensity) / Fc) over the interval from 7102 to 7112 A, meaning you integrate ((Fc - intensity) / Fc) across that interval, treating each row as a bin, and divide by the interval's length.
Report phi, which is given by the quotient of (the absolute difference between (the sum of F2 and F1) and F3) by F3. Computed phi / -4.2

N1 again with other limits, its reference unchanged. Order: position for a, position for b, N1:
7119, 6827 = 11.1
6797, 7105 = -5.0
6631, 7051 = 1.3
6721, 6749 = 2.8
